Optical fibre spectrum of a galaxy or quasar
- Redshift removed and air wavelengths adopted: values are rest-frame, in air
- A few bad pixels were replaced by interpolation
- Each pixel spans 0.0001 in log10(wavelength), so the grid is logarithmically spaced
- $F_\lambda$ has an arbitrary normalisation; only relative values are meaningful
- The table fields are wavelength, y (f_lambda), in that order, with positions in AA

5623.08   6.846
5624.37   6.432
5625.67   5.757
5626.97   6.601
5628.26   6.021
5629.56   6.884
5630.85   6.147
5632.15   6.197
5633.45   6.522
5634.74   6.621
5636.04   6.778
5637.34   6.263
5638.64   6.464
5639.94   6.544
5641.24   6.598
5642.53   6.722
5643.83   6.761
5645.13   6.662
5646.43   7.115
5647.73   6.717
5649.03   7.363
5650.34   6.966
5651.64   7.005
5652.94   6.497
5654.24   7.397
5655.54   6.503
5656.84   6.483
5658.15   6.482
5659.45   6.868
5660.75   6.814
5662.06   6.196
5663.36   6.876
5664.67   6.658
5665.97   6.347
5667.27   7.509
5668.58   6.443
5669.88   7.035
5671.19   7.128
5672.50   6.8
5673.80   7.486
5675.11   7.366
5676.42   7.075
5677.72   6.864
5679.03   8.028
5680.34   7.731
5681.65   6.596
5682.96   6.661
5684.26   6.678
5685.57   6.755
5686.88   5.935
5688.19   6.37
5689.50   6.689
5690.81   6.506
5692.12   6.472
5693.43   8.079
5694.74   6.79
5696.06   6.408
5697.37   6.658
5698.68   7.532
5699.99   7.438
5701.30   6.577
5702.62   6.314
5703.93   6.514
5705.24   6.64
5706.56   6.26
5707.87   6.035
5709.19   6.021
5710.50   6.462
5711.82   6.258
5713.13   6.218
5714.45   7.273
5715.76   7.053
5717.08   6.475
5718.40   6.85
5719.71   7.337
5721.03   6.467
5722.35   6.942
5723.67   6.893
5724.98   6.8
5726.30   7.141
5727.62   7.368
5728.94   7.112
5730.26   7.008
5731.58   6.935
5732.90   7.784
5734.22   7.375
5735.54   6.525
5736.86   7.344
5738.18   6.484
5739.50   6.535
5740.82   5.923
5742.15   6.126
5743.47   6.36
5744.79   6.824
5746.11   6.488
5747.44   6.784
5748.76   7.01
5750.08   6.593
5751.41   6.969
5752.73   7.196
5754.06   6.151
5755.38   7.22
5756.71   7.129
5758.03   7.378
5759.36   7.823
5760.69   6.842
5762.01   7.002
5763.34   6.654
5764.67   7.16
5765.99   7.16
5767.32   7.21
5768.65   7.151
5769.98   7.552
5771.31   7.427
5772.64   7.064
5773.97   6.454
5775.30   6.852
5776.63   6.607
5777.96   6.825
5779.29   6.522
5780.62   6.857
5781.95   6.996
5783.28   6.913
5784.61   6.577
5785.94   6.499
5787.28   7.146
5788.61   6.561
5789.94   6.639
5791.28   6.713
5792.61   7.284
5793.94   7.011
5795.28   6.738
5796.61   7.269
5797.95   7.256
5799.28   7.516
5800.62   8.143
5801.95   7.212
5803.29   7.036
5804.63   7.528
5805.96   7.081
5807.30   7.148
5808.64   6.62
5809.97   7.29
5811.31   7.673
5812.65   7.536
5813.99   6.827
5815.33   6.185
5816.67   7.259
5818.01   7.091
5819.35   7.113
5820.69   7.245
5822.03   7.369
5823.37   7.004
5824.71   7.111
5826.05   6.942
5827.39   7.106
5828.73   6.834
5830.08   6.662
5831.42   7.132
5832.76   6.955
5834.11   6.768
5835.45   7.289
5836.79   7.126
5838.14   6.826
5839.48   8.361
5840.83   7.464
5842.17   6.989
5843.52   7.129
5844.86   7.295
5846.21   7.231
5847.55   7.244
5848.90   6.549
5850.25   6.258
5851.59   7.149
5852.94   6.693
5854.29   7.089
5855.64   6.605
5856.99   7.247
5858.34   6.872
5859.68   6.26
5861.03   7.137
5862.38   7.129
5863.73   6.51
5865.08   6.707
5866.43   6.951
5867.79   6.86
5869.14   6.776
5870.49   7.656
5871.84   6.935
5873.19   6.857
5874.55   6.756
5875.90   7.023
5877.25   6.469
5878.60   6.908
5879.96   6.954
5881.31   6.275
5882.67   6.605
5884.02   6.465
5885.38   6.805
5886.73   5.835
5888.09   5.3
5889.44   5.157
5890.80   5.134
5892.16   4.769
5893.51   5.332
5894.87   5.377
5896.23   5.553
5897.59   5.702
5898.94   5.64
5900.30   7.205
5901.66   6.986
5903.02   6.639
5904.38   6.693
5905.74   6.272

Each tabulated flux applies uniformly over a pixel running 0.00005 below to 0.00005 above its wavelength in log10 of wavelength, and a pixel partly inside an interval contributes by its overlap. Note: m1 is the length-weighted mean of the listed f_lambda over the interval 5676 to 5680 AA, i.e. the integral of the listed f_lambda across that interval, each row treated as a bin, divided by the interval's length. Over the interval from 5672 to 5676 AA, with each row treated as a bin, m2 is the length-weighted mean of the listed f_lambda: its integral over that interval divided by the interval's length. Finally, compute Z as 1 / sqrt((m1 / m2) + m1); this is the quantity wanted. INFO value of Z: 0.345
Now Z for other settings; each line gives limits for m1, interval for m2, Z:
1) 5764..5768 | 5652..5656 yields 0.349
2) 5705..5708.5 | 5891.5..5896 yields 0.366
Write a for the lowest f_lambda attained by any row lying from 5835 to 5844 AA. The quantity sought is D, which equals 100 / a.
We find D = 14.6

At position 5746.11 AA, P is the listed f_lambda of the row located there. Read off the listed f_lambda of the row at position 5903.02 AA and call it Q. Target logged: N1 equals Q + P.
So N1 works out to 13.1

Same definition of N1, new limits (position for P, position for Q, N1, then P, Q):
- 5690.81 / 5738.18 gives 13.0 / 6.506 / 6.484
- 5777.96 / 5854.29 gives 13.9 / 6.825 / 7.089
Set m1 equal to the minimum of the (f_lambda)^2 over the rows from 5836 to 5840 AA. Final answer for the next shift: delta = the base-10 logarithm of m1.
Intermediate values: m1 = 46.6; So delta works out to 1.67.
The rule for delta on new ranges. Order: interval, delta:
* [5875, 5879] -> 1.62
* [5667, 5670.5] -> 1.62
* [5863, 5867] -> 1.63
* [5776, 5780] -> 1.63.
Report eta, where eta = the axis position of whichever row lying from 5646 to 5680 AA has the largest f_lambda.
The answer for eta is 5679.03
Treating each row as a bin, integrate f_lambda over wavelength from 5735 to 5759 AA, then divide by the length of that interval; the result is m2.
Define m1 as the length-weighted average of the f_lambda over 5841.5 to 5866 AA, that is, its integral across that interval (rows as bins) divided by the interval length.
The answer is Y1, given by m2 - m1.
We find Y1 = -0.2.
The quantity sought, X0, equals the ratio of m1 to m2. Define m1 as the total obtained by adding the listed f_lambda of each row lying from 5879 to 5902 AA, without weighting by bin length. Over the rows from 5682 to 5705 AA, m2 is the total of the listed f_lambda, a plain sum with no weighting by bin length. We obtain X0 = 0.88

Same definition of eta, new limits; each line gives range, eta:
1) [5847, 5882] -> 5870.49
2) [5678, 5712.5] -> 5693.43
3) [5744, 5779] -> 5759.36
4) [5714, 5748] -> 5732.90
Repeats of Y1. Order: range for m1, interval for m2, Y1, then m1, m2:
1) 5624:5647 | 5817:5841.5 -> 0.6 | 6.50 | 7.14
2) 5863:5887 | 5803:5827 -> 0.4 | 6.76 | 7.12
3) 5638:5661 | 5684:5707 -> -0.1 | 6.78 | 6.70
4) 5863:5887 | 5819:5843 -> 0.4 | 6.76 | 7.13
